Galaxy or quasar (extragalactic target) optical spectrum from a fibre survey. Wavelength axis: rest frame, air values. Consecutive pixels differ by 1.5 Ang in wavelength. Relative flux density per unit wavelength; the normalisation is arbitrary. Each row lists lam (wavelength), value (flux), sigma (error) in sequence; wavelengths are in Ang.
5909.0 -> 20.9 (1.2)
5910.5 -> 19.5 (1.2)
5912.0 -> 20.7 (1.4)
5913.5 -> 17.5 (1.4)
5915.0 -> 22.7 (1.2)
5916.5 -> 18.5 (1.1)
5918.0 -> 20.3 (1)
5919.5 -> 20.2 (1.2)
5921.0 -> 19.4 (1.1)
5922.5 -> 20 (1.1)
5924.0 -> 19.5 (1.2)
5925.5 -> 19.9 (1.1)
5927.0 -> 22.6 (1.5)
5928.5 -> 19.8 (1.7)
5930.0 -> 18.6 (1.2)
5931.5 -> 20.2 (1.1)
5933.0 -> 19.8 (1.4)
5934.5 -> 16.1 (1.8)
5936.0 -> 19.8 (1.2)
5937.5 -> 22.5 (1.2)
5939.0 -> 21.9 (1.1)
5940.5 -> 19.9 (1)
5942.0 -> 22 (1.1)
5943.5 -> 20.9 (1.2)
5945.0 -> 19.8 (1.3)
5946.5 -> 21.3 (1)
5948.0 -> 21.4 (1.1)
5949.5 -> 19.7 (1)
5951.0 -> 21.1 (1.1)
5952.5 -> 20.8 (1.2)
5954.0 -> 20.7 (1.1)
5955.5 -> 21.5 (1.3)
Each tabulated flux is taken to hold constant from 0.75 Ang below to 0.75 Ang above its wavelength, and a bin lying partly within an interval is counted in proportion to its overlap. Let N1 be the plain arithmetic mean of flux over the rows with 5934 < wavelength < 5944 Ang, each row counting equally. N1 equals 20.4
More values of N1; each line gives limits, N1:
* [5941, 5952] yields 20.9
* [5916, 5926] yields 19.7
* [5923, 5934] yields 20.1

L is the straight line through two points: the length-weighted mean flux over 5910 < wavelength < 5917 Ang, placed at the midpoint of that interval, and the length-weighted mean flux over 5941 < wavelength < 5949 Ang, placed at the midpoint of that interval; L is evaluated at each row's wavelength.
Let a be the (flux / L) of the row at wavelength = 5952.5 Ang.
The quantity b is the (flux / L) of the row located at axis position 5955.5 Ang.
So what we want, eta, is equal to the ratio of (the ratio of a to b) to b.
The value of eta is 0.97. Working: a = 0.98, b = 1.01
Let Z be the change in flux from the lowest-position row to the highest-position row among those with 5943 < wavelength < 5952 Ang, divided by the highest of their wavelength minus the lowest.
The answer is 0.03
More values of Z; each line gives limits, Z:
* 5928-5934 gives 0.00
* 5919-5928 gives 0.32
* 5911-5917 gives -0.49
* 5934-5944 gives 0.53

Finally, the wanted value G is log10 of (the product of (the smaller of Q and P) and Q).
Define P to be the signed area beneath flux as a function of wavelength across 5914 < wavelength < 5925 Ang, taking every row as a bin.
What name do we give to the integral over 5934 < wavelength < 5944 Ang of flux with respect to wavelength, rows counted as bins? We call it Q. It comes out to 4.63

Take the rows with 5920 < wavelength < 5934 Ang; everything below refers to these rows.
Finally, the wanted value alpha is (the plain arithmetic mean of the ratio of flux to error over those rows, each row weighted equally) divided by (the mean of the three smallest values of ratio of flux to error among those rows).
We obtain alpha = 1.18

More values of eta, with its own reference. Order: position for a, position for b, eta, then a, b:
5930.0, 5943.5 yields 0.91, 0.91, 1.00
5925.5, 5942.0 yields 0.88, 0.98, 1.05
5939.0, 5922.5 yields 1.07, 1.05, 0.99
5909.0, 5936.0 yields 1.16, 1.06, 0.96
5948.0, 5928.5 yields 1.08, 1.01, 0.97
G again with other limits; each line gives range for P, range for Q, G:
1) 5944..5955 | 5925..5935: 4.59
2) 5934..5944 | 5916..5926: 4.59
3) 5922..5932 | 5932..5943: 4.65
